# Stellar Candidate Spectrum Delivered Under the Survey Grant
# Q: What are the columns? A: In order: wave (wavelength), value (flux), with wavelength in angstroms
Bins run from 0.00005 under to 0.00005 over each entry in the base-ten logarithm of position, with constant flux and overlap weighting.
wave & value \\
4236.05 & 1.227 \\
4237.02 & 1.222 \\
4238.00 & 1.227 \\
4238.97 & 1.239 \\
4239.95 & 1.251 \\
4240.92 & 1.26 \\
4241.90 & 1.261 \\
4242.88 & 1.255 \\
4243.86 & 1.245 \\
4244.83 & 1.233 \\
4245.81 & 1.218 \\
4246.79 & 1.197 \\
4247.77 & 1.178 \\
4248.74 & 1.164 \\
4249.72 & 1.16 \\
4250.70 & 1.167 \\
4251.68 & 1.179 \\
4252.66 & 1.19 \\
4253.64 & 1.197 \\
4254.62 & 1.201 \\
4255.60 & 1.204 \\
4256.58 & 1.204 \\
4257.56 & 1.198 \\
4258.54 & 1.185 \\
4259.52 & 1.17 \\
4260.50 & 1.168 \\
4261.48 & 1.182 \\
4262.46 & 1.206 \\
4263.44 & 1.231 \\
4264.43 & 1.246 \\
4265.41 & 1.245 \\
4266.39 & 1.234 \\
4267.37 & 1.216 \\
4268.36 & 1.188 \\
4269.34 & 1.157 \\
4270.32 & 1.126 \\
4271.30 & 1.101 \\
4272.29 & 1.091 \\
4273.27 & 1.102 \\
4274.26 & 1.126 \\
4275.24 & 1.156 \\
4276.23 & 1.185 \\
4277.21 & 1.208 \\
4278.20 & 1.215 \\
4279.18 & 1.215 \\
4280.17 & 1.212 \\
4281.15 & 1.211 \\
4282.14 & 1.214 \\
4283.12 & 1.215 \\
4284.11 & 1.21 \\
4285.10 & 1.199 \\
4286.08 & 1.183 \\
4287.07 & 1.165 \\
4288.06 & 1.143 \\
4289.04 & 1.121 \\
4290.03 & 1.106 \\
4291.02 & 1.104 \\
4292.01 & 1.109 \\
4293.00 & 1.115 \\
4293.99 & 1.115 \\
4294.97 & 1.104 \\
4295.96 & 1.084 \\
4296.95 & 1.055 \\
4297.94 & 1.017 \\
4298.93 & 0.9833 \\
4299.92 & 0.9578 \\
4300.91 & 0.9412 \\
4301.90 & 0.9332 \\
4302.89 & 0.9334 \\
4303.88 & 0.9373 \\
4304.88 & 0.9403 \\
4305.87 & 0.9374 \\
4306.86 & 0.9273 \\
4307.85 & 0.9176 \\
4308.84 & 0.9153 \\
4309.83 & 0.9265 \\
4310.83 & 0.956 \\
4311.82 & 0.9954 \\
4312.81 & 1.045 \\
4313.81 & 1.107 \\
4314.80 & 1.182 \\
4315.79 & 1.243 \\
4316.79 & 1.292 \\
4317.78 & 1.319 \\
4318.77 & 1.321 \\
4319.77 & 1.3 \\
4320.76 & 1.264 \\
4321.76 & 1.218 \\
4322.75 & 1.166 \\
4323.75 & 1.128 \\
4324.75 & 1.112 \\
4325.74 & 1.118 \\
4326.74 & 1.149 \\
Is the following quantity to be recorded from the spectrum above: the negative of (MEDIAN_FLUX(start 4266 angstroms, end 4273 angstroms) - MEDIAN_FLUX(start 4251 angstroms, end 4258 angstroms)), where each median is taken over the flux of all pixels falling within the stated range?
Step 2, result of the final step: 0.041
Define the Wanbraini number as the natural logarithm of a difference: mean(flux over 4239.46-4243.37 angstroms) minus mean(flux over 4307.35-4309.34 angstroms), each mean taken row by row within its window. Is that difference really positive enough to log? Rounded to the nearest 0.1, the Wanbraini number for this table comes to -1.1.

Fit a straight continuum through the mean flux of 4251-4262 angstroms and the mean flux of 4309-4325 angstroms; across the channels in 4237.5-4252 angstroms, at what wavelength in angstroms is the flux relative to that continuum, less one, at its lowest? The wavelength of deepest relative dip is 4249.72 angstroms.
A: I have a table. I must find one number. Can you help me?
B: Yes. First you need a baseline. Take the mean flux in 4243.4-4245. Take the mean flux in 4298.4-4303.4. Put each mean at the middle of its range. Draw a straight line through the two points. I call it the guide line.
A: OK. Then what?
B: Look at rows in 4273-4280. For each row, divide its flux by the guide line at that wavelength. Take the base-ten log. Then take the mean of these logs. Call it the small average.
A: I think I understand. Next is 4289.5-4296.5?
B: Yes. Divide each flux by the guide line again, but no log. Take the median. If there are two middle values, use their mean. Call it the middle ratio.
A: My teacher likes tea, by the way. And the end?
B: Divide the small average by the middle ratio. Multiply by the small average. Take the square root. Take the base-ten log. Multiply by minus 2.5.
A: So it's 3.6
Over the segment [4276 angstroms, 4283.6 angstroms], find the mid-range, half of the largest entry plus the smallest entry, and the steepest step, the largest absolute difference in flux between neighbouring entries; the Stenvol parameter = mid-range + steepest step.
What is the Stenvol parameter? 1.22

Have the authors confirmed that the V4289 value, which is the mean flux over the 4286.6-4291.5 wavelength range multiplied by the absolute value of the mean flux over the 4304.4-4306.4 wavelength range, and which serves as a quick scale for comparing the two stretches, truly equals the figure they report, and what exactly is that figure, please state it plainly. 1.1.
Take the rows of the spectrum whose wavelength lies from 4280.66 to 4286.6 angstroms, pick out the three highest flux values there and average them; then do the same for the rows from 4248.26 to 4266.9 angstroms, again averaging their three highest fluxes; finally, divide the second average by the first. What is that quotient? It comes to 1.02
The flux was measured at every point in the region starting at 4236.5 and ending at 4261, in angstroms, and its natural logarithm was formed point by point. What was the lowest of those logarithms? 0.15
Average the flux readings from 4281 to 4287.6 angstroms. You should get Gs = 1.20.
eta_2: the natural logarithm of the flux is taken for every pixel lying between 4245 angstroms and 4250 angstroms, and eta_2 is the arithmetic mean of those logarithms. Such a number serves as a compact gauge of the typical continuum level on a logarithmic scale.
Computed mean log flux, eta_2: 0.17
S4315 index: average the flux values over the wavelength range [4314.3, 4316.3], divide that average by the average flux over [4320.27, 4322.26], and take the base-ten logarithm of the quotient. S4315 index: -0.010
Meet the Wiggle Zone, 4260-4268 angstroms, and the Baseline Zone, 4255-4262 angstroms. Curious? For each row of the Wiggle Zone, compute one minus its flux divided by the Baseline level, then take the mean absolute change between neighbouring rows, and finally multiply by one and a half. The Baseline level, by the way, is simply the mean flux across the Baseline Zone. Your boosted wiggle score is 0.019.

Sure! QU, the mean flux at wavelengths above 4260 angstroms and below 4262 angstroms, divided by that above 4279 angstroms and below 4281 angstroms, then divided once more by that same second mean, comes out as 0.80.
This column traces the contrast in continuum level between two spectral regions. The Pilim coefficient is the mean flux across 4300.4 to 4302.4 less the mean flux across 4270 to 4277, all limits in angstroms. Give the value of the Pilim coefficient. -0.19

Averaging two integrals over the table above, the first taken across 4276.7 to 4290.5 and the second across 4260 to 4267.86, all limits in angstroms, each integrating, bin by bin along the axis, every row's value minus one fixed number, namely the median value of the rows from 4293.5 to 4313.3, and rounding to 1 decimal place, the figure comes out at 2.7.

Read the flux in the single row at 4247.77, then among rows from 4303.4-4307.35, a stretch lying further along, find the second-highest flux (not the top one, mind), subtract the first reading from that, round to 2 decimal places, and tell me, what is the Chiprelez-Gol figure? -0.24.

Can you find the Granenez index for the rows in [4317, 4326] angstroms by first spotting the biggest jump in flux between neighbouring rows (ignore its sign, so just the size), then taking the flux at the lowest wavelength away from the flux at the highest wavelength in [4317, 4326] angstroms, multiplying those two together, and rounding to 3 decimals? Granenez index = -0.010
